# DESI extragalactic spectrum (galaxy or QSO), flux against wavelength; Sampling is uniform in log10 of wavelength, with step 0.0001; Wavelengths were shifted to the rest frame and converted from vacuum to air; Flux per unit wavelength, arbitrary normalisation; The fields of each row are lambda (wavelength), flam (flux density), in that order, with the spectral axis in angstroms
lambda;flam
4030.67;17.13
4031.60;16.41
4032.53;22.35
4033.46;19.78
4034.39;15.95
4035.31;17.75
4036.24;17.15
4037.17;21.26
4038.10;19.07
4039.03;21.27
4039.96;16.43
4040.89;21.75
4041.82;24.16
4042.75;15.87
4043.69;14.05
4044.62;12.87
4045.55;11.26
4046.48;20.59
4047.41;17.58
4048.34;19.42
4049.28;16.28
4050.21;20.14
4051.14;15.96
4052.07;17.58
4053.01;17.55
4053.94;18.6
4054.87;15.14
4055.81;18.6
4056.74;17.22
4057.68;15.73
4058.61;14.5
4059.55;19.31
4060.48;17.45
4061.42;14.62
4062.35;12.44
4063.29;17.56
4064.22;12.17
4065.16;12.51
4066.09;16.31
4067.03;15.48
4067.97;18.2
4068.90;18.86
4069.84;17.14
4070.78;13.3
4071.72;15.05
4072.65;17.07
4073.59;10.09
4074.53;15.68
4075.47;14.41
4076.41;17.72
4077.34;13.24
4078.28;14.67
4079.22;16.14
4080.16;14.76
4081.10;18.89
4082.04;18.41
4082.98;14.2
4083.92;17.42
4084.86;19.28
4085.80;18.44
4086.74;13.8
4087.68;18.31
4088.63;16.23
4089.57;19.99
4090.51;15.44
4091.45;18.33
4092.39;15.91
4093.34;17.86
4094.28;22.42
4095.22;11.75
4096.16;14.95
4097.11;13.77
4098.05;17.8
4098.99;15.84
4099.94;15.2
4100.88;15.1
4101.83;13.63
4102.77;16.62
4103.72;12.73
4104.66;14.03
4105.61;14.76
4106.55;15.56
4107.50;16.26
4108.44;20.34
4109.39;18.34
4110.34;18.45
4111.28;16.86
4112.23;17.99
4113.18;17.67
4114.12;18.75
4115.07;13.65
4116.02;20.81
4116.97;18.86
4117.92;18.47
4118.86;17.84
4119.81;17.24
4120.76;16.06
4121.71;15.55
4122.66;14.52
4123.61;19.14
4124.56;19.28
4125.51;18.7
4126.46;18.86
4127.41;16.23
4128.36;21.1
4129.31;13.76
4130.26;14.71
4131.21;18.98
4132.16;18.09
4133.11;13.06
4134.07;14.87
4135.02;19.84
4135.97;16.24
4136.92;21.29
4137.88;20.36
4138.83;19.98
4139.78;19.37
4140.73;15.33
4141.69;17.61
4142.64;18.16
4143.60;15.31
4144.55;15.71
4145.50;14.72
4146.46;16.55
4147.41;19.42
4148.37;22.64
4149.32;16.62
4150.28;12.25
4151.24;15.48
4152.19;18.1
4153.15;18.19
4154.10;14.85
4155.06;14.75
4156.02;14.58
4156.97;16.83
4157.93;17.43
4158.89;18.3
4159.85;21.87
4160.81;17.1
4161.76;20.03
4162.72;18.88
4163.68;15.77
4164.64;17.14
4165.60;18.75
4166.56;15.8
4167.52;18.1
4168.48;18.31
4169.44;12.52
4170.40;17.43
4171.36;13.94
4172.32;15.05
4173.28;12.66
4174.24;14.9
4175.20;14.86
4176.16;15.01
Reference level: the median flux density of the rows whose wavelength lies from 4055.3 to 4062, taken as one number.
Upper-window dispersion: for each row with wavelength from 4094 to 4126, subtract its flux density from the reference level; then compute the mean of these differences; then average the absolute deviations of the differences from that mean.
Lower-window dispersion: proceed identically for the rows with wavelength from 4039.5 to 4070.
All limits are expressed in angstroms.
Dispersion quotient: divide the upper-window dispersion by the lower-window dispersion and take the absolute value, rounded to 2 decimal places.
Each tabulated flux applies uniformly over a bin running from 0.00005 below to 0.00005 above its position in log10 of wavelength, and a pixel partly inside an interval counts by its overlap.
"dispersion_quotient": 0.91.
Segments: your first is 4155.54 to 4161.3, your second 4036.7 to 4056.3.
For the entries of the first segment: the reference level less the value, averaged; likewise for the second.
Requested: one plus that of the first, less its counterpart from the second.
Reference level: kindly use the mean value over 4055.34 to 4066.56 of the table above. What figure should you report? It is 1.2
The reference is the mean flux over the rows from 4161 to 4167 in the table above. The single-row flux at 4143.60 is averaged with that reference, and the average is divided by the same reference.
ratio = 0.93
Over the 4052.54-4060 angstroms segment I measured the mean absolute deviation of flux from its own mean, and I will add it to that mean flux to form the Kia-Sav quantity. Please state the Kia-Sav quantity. 18.5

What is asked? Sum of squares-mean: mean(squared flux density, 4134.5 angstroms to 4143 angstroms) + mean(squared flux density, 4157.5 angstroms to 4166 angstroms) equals 693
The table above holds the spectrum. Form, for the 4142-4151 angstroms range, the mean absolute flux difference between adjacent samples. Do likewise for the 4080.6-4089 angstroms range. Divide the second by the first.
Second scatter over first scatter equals 1.0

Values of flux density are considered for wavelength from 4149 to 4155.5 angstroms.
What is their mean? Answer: 15.7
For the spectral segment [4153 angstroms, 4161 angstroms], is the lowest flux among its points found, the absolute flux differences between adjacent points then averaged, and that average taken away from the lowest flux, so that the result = 12.6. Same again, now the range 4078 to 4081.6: 12.3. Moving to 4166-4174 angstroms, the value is 9.6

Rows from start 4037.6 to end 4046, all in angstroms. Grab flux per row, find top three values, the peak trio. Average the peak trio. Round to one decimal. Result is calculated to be 22.4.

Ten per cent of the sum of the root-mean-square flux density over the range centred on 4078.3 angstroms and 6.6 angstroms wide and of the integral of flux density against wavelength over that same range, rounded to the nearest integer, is 12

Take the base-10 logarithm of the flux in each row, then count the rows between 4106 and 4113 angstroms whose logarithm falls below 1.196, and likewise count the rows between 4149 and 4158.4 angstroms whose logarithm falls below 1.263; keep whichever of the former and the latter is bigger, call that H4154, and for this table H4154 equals 10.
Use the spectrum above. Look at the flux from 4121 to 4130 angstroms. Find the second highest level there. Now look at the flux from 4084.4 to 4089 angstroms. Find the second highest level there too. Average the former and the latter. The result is 18.9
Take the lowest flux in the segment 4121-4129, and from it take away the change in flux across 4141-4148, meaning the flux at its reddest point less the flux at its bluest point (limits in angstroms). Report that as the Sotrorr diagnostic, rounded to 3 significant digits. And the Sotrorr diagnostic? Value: 12.7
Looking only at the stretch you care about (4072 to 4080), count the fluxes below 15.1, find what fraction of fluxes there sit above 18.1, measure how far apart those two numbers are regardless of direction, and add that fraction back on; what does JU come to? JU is 4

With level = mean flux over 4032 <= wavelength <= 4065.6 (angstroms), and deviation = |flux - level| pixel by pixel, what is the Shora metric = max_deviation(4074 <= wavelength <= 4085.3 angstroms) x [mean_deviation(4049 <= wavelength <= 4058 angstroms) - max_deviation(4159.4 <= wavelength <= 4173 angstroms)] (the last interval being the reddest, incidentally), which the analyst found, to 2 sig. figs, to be -14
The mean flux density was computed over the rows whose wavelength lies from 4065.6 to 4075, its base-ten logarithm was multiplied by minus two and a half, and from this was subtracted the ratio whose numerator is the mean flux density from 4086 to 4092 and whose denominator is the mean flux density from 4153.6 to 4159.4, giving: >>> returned -4.05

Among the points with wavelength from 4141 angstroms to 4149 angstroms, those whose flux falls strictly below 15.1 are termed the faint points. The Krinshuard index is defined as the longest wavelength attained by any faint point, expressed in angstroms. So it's 4145.50 angstroms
